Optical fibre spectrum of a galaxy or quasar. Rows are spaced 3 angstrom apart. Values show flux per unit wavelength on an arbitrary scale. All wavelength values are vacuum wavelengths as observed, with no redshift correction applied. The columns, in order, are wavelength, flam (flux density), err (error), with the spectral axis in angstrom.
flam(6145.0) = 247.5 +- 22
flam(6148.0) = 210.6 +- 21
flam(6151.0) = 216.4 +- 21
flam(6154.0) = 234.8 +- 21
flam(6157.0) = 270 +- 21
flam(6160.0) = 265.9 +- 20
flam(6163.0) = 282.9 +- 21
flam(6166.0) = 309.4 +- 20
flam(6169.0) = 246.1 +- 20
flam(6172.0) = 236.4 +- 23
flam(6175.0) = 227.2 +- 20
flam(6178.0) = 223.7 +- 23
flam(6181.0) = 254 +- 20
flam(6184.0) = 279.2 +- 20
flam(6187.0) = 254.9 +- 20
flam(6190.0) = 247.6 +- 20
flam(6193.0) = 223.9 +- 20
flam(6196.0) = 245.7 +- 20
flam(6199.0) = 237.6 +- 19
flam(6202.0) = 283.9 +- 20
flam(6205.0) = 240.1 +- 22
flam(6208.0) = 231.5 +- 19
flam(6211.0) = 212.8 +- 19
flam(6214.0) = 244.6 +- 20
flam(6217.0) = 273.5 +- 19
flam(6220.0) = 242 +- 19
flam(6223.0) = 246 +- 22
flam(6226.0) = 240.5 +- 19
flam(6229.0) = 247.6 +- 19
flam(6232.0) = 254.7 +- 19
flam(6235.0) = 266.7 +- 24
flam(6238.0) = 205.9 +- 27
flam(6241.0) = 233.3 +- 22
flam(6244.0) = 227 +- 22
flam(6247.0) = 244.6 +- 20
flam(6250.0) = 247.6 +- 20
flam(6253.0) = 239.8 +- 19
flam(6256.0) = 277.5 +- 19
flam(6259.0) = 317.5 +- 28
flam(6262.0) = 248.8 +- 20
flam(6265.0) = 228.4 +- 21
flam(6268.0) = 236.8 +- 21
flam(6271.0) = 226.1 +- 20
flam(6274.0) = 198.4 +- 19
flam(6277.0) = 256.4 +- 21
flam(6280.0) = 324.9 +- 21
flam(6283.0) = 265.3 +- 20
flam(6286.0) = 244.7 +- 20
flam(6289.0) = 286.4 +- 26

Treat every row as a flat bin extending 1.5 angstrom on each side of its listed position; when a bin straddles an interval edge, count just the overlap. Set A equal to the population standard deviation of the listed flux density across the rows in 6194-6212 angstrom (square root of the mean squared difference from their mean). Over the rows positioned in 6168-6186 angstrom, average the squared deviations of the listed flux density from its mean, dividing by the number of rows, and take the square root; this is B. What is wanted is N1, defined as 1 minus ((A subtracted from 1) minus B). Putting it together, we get 40.1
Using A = 21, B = 18.7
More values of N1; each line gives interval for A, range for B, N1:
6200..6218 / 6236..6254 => 38.2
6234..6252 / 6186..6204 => 37.2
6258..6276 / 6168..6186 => 55.4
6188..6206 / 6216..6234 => 29.6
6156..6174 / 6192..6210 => 43.1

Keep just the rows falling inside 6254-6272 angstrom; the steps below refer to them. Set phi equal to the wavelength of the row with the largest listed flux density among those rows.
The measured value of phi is 6259.0 angstrom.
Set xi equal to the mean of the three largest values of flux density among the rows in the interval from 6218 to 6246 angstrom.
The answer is 256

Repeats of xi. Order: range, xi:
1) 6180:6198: 263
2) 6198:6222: 267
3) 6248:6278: 284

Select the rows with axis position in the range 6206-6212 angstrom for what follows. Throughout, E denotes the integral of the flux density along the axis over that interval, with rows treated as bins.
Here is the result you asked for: 1347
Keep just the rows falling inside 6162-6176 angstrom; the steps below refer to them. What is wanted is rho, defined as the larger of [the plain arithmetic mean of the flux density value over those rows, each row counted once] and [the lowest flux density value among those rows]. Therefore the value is 260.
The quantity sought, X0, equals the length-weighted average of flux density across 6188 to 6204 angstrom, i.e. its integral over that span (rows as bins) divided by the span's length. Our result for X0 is 248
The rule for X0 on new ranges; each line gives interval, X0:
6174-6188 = 248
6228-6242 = 242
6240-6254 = 239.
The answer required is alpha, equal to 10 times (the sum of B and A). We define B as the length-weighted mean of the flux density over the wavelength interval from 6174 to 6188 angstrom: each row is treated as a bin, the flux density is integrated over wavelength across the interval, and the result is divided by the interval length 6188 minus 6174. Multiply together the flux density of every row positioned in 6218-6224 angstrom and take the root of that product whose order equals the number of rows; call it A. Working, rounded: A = 244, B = 248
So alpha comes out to 4923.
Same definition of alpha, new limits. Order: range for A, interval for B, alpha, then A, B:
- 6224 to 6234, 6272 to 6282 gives 5060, 248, 258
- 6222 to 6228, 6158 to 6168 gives 5265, 243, 283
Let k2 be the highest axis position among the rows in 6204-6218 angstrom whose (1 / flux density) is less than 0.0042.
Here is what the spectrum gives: 6217.0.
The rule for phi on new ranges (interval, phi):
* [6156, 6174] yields 6166.0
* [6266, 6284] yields 6280.0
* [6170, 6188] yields 6184.0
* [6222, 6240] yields 6235.0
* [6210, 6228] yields 6217.0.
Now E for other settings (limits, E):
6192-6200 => 1891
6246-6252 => 1474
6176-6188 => 3022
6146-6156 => 2244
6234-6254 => 4741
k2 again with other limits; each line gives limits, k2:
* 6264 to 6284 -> 6283.0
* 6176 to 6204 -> 6202.0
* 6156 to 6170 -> 6169.0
